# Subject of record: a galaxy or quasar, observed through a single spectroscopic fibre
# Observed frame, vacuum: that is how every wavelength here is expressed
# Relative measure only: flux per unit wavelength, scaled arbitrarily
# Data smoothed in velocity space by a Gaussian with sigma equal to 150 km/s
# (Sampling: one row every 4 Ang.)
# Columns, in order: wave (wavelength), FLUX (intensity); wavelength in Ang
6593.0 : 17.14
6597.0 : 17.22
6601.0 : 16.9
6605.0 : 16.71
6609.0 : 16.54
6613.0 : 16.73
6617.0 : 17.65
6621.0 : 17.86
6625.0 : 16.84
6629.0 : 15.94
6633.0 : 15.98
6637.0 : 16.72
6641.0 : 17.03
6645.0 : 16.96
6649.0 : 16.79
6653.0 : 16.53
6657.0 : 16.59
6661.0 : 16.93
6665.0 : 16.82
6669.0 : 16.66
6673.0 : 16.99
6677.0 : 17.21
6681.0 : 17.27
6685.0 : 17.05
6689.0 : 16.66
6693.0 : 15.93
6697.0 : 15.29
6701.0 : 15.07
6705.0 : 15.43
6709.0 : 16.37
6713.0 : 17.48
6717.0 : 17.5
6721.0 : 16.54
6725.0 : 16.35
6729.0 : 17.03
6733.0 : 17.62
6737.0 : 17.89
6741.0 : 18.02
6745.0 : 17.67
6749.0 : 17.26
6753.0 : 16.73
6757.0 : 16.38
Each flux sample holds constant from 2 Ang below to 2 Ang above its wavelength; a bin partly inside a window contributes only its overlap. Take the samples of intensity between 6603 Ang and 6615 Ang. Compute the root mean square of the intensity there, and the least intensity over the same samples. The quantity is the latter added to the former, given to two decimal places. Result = 33.20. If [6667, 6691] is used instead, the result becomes 33.64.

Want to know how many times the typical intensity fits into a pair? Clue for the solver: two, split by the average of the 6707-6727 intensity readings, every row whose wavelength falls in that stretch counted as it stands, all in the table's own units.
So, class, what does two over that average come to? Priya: 0.119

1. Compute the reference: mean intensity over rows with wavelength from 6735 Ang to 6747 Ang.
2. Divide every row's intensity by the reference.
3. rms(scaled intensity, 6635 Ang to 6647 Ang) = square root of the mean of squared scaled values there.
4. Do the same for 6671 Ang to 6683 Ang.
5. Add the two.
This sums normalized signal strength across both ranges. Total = 1.91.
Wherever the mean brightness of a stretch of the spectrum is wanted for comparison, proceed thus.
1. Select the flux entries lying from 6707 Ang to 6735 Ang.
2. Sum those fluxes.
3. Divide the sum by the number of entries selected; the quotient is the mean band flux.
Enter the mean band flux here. 17.0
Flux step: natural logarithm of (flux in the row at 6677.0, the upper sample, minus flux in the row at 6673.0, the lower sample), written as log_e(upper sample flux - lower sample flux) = -1.5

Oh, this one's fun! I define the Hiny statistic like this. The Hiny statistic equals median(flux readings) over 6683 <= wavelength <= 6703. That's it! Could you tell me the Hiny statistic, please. 15.9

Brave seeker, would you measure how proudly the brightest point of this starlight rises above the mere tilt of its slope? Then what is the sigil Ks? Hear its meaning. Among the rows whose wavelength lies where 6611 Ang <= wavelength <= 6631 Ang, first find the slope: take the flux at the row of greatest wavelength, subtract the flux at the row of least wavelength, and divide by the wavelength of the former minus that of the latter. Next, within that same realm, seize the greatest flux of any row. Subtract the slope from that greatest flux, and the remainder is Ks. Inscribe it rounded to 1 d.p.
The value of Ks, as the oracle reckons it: 17.9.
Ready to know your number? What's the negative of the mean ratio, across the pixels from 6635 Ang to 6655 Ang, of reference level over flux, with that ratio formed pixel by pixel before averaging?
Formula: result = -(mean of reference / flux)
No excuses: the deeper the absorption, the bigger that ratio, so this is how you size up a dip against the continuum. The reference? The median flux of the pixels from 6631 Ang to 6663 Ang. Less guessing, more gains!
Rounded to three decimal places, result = -0.997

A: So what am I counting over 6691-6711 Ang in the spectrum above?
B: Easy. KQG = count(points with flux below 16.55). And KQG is 5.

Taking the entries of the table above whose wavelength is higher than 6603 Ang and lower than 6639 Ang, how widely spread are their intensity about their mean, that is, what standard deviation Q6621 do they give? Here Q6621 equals 0.6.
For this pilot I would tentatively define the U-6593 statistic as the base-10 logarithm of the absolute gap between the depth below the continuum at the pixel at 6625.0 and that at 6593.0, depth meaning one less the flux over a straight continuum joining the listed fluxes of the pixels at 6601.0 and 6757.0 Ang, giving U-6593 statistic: -1.9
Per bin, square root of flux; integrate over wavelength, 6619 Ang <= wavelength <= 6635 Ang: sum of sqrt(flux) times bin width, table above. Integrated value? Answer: 65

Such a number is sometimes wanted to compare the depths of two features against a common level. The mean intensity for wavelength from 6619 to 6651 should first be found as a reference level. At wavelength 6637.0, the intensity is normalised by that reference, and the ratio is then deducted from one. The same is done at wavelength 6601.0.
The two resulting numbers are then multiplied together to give 0.0000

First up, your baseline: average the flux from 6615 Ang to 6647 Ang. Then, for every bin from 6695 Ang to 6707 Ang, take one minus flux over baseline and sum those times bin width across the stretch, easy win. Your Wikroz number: 1.1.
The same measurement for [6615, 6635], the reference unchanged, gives 0.0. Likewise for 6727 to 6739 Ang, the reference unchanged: -0.5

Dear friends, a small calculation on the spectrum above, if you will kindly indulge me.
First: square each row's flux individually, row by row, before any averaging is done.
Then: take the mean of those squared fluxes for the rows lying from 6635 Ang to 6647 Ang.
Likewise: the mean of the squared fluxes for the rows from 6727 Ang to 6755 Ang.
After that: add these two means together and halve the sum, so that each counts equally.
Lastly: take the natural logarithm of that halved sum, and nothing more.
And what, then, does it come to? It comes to 5.69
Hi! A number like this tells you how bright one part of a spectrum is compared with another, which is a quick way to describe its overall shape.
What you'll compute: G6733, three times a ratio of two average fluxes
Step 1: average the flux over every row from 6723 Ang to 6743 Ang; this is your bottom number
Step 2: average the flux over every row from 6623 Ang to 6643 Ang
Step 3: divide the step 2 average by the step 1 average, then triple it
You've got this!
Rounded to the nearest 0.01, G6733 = 2.85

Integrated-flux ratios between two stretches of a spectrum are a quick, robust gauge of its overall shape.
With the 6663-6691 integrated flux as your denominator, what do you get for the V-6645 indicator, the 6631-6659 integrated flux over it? 0.983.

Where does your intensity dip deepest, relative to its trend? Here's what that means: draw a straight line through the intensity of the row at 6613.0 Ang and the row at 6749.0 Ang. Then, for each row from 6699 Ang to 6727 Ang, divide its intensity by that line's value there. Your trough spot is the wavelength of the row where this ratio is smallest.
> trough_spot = 6701.0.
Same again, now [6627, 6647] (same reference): 6629.0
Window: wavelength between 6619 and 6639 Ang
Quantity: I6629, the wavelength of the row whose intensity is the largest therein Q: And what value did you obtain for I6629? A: 6621.0 Ang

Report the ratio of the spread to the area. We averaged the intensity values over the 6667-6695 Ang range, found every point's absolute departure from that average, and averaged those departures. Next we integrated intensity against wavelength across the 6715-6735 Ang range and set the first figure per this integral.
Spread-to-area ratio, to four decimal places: 0.0010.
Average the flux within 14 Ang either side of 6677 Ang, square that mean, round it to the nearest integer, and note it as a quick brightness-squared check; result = 287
